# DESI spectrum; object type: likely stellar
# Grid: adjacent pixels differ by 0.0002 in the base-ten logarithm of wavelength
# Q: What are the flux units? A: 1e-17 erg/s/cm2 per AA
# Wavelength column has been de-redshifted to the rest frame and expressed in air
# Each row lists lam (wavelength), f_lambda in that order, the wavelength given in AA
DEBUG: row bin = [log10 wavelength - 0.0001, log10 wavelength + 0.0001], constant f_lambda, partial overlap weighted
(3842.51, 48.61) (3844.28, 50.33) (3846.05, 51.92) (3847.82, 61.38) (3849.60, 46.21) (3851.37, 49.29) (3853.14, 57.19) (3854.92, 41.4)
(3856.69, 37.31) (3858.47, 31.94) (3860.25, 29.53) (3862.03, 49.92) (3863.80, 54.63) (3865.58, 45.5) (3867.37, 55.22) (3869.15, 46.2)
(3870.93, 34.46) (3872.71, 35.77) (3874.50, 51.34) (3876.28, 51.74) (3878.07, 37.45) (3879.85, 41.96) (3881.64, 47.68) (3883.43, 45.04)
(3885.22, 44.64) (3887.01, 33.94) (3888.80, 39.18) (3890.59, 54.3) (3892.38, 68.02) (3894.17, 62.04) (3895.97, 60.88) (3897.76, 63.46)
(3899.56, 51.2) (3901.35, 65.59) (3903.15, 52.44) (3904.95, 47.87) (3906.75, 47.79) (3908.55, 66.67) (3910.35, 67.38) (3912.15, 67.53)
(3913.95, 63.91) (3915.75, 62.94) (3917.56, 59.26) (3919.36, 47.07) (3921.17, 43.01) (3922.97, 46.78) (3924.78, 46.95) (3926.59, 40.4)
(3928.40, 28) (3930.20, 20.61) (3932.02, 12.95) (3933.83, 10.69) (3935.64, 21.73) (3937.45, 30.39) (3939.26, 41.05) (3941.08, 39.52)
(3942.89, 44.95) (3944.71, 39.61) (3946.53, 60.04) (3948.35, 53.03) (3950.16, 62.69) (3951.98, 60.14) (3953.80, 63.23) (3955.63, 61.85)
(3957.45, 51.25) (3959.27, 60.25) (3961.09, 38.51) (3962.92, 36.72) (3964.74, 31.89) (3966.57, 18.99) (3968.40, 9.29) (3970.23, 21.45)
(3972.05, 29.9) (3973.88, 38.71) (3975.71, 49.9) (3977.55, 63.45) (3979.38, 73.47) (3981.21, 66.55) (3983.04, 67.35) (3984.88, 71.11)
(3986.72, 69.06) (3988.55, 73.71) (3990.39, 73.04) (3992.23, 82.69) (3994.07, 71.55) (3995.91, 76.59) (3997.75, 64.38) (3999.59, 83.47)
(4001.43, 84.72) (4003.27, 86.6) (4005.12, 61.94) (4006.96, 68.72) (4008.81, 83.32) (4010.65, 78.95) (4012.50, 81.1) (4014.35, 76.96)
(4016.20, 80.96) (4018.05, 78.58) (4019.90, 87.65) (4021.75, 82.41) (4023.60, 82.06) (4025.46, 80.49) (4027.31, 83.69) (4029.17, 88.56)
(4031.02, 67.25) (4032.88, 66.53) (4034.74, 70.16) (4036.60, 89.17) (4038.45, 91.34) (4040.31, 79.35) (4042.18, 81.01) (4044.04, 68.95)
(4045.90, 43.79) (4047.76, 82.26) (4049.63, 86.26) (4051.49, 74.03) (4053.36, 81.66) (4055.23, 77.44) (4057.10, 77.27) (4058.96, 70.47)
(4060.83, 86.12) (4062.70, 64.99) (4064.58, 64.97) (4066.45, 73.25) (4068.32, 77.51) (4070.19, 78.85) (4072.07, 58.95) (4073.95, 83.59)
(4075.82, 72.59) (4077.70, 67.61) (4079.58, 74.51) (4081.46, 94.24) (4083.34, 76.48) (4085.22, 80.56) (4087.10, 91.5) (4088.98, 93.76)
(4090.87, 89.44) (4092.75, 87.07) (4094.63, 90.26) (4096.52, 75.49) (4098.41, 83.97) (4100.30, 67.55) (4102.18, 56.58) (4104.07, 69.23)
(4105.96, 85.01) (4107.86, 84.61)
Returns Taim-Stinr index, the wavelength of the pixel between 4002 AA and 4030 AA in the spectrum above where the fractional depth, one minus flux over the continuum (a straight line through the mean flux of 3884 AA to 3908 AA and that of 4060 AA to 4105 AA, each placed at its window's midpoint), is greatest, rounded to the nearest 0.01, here 4005.12 AA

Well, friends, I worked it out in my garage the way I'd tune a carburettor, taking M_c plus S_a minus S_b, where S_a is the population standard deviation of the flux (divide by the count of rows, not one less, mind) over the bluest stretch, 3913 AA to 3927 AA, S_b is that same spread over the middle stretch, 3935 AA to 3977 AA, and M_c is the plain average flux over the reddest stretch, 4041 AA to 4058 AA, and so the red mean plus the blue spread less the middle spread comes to 68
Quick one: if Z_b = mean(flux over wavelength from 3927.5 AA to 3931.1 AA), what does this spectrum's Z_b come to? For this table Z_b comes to 24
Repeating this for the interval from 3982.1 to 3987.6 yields 69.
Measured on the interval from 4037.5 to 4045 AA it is 80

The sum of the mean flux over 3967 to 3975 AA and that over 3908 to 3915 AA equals 91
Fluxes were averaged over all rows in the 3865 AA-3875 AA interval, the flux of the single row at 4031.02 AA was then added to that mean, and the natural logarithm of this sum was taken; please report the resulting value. 4.72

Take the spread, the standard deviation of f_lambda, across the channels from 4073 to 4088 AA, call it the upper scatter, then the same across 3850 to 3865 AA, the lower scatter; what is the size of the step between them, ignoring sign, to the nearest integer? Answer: 1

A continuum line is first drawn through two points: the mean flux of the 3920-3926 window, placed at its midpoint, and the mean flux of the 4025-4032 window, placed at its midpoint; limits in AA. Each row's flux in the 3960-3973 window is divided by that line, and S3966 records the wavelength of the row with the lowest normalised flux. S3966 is 3968.40 AA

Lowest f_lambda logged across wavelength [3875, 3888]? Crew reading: 33.94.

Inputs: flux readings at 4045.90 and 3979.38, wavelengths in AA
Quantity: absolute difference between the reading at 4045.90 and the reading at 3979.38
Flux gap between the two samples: 30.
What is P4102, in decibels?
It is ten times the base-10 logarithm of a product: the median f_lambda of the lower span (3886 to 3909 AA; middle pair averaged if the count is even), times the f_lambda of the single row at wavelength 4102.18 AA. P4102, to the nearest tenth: 34.9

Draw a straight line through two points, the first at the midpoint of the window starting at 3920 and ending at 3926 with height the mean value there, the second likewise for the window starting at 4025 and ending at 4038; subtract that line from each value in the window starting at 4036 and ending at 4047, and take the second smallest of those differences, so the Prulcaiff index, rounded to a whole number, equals -13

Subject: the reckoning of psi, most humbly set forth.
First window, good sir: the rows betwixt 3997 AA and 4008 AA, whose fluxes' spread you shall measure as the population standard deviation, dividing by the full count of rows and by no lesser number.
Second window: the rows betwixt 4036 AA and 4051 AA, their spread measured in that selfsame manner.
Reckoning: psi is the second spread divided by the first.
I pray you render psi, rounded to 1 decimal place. 1.4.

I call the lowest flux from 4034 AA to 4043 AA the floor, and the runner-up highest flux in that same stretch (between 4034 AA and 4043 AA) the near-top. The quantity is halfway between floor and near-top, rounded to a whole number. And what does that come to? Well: 80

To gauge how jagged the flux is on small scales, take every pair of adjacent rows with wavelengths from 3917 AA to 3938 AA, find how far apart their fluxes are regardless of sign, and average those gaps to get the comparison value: 6.9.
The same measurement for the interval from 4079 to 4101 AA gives 9.5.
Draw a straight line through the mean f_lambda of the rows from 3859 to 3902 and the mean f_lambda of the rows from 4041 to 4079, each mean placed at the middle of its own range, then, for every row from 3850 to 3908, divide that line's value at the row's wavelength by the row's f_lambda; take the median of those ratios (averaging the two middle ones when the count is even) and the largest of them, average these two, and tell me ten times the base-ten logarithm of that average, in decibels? 1.1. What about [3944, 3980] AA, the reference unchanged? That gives 5.9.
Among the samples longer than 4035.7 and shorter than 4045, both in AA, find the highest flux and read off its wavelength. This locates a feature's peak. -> 4038.45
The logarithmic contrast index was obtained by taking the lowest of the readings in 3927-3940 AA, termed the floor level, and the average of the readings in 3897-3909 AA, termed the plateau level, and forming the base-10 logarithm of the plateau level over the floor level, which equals 0.7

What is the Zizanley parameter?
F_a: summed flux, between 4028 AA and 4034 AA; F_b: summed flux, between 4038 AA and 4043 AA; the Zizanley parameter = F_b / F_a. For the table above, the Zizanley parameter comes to 1.1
